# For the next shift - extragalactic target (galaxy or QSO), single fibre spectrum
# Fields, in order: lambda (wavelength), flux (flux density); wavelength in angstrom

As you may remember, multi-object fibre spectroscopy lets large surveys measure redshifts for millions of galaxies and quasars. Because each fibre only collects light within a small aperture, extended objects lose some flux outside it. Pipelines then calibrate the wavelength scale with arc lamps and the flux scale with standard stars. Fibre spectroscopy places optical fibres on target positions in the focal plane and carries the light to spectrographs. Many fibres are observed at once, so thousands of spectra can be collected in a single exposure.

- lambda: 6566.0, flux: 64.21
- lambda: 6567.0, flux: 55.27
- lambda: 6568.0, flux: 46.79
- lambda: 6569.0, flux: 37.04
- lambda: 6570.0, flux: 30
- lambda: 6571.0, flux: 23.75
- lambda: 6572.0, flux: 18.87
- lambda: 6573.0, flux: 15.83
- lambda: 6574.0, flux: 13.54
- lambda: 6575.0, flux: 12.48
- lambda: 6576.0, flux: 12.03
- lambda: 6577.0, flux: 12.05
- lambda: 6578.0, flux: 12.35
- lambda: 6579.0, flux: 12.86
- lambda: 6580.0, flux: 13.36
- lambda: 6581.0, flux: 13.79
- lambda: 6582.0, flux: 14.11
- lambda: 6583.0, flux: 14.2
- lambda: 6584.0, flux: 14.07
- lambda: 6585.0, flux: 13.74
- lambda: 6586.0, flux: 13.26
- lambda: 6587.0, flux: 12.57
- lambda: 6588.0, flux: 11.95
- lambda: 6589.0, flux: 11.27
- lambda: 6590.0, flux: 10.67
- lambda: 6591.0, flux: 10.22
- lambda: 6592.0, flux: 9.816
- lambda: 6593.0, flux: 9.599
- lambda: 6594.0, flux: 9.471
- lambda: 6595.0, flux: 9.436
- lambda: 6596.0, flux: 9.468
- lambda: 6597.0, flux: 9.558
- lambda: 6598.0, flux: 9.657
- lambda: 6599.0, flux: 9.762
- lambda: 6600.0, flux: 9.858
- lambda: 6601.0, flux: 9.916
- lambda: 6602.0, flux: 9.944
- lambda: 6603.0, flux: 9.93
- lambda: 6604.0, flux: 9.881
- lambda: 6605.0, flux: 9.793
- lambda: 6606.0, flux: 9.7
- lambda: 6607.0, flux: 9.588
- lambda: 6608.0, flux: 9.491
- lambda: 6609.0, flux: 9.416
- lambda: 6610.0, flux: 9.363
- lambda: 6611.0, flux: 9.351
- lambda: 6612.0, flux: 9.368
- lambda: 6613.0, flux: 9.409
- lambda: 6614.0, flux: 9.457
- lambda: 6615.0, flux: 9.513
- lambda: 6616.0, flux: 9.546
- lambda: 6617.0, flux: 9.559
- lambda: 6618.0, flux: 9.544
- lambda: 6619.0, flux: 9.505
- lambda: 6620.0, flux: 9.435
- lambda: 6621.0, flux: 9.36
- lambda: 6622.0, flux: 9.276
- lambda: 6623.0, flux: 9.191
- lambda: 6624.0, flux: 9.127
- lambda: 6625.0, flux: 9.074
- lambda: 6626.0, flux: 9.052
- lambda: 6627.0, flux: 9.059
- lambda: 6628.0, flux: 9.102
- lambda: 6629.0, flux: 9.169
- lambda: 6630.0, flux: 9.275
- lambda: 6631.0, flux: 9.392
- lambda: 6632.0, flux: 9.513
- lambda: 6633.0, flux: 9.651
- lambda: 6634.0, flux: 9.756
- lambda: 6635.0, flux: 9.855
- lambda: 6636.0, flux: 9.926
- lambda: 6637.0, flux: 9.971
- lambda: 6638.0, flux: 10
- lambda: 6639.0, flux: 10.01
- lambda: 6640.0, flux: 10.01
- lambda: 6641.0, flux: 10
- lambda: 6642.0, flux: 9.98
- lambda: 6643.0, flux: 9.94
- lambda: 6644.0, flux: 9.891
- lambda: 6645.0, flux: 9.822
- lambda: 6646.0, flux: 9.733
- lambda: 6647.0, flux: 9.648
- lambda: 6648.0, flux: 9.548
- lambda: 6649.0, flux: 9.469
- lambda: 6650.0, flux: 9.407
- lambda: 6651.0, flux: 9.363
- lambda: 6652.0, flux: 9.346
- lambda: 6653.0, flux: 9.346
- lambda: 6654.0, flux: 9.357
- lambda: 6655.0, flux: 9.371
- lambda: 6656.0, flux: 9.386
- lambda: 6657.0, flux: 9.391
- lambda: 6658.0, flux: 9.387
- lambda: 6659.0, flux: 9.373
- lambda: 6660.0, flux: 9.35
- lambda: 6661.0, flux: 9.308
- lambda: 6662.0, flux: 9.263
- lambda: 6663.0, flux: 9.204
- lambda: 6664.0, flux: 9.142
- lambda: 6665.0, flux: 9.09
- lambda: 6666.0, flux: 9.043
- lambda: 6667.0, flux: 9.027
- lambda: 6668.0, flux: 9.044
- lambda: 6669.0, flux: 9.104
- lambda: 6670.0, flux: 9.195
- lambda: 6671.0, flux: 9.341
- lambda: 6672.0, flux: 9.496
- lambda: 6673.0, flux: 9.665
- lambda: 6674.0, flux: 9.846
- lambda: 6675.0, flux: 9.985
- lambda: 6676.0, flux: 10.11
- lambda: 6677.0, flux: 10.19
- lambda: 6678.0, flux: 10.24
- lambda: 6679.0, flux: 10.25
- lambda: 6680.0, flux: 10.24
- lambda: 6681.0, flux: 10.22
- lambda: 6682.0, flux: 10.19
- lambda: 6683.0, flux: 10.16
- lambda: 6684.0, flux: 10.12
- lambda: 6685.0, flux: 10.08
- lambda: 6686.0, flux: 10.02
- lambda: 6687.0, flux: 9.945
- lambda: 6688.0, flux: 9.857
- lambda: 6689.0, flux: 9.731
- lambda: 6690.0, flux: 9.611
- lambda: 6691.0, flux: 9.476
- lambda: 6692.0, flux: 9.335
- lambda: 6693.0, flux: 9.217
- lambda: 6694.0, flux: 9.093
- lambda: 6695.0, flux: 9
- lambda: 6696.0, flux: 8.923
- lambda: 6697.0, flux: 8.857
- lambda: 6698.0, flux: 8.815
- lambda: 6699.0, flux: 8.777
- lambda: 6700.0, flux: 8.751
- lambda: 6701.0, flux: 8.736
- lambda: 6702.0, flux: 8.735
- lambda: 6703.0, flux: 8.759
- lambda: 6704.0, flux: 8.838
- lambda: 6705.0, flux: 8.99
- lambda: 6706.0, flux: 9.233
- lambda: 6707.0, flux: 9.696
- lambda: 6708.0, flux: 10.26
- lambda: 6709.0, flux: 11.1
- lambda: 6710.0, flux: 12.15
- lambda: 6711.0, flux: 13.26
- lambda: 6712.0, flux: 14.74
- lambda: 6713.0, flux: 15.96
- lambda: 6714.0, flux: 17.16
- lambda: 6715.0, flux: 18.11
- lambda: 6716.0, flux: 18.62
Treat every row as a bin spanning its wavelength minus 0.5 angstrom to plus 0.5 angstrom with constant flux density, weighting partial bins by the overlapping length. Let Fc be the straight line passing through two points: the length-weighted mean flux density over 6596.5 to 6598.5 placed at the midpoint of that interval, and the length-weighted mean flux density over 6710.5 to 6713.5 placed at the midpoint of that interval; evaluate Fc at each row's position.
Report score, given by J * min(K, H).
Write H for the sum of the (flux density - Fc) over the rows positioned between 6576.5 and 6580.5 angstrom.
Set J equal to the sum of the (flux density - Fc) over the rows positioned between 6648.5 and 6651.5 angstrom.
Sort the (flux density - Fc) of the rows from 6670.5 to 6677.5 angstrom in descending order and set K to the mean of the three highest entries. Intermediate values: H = 16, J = -8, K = -3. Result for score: 22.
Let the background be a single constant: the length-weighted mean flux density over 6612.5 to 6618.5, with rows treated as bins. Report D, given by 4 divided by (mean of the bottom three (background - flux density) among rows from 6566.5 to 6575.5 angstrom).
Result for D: 0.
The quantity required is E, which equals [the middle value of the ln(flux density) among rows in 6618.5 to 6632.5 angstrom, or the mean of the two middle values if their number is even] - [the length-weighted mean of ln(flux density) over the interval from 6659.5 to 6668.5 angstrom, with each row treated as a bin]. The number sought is 0.01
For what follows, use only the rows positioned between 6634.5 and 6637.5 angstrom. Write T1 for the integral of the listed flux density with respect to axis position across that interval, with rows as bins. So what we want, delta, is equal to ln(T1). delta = 3.39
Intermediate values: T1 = 30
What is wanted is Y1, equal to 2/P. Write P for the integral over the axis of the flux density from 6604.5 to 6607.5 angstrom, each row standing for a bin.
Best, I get 0.07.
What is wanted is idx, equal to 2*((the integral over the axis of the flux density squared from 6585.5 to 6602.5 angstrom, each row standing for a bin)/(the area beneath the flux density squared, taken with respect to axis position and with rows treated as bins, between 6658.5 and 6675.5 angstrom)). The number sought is 2.51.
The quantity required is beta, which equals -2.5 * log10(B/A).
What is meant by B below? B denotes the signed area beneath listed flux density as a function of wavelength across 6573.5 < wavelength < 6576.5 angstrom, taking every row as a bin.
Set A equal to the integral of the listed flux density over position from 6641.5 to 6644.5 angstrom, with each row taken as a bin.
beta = -0.3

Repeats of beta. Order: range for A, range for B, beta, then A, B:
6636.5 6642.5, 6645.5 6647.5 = 1.2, 60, 19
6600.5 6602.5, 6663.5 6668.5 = -0.9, 20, 45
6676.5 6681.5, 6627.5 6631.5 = 0.4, 51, 37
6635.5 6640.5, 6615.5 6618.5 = 0.6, 50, 29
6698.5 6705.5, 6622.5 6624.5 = 1.3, 62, 18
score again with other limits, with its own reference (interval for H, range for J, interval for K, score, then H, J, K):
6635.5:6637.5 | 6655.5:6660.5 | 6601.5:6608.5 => 40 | -3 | -14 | 0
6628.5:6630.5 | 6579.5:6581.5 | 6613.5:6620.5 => -34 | -4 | 9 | -1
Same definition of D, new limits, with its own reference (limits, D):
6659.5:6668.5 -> 20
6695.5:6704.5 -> 6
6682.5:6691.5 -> -7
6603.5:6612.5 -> -14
